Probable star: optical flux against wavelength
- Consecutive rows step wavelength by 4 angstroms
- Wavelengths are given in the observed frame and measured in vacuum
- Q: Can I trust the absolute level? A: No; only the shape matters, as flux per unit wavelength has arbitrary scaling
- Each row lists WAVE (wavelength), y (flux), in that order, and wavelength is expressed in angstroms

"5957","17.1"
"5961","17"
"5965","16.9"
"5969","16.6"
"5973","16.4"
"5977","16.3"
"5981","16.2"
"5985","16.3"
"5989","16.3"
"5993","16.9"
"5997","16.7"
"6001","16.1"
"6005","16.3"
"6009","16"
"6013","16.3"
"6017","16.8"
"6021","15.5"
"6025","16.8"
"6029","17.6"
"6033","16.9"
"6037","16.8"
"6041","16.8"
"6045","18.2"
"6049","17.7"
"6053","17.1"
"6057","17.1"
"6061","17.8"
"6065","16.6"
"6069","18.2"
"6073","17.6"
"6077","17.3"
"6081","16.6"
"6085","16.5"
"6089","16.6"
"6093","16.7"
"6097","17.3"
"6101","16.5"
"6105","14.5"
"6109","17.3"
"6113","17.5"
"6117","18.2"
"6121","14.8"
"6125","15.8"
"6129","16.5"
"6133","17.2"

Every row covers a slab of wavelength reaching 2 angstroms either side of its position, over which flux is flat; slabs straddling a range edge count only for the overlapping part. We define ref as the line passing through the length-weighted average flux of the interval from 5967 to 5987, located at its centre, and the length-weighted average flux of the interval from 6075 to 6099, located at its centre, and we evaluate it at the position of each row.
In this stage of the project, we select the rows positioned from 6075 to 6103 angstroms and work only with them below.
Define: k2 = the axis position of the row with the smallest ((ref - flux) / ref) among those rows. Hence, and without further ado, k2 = 6077 angstroms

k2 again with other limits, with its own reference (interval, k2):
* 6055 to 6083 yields 6069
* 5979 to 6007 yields 5993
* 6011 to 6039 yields 6029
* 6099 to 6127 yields 6117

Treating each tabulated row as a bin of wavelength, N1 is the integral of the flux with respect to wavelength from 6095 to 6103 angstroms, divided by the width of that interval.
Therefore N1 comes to 16.9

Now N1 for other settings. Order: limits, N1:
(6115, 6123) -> 16.5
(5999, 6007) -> 16.2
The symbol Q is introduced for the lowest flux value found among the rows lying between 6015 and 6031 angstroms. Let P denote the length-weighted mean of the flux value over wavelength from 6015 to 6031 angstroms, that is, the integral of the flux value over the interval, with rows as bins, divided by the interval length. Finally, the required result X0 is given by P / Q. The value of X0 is 1.08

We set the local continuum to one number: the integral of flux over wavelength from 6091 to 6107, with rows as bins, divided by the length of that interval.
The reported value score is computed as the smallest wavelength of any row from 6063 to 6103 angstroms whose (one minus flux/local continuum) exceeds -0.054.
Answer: 6065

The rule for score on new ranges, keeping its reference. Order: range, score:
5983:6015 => 5985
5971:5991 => 5973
